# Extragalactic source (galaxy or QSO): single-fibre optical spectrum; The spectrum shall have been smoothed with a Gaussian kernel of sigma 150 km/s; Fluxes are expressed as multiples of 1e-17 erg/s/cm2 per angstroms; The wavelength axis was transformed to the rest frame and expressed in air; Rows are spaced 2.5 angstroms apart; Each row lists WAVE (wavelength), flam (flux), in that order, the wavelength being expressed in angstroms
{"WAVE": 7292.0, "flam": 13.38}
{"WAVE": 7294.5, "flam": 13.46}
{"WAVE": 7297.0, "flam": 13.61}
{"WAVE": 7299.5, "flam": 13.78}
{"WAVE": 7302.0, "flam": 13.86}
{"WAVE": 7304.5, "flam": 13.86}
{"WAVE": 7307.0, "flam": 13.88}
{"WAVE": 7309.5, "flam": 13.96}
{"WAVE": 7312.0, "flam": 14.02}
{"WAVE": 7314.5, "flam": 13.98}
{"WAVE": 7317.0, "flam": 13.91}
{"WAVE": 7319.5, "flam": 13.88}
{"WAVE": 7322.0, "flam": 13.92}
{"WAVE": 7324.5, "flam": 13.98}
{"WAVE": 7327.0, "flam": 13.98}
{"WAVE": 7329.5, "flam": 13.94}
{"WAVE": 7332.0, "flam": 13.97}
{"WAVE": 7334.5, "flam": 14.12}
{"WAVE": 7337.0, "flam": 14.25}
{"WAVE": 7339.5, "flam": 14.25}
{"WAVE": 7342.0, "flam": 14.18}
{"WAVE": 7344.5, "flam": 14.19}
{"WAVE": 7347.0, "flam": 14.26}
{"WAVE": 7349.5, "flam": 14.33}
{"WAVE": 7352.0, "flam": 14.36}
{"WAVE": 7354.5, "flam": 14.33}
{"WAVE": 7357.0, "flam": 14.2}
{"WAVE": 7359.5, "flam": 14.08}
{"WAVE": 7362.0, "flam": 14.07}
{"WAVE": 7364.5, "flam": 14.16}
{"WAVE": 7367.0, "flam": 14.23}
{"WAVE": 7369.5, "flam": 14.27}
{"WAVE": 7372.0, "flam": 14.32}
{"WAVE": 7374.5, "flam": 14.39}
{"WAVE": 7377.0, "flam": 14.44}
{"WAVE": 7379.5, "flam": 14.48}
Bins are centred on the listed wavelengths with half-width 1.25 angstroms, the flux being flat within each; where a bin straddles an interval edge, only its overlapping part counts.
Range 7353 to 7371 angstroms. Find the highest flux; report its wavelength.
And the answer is 7354.5 angstroms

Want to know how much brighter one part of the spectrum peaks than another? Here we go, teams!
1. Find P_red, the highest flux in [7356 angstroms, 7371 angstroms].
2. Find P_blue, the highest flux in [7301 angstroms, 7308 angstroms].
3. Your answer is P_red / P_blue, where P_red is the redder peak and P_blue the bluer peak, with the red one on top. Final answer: 1.03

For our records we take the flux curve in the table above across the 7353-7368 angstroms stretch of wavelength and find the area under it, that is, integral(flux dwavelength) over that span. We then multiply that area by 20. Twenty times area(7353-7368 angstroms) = 4254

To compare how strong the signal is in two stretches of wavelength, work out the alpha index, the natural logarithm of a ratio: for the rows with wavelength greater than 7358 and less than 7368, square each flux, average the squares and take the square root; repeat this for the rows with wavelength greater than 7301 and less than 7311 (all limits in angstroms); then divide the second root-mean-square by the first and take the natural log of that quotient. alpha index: -0.017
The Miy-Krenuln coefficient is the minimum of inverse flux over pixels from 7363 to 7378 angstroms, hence 0.0693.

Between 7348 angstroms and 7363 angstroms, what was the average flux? 14.23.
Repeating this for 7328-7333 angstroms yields 13.96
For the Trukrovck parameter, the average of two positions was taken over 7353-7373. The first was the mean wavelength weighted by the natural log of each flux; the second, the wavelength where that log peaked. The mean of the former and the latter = 7358.9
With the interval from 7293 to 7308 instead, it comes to 7303.9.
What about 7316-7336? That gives 7330.1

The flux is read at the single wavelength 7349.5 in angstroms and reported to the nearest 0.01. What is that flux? 14.33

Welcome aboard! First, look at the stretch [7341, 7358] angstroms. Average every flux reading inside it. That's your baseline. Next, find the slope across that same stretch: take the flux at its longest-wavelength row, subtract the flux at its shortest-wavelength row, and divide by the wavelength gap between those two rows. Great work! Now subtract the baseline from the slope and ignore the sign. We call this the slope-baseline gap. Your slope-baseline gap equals 14.3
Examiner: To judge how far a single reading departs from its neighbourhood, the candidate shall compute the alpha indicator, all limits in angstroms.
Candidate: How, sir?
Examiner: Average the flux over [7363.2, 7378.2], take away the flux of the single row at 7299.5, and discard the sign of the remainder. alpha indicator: 0.5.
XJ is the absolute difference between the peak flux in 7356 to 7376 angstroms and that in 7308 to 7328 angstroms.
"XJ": 0.37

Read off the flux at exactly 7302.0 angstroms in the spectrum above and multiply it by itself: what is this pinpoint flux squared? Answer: 192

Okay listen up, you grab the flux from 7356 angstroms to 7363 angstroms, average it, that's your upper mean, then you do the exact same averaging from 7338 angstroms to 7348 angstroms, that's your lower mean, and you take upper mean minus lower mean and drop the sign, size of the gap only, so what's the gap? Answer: 0.10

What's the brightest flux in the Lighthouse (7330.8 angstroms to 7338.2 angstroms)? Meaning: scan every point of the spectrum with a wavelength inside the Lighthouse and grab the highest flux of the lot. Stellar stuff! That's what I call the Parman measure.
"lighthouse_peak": 14.25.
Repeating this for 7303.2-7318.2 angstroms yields 14.02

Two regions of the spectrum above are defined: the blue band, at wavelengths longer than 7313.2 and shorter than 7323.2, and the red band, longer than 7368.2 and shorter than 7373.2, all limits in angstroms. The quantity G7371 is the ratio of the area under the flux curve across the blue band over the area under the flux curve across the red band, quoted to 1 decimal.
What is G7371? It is 1.9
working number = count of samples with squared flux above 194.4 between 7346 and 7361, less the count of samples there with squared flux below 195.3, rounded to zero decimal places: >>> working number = 6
